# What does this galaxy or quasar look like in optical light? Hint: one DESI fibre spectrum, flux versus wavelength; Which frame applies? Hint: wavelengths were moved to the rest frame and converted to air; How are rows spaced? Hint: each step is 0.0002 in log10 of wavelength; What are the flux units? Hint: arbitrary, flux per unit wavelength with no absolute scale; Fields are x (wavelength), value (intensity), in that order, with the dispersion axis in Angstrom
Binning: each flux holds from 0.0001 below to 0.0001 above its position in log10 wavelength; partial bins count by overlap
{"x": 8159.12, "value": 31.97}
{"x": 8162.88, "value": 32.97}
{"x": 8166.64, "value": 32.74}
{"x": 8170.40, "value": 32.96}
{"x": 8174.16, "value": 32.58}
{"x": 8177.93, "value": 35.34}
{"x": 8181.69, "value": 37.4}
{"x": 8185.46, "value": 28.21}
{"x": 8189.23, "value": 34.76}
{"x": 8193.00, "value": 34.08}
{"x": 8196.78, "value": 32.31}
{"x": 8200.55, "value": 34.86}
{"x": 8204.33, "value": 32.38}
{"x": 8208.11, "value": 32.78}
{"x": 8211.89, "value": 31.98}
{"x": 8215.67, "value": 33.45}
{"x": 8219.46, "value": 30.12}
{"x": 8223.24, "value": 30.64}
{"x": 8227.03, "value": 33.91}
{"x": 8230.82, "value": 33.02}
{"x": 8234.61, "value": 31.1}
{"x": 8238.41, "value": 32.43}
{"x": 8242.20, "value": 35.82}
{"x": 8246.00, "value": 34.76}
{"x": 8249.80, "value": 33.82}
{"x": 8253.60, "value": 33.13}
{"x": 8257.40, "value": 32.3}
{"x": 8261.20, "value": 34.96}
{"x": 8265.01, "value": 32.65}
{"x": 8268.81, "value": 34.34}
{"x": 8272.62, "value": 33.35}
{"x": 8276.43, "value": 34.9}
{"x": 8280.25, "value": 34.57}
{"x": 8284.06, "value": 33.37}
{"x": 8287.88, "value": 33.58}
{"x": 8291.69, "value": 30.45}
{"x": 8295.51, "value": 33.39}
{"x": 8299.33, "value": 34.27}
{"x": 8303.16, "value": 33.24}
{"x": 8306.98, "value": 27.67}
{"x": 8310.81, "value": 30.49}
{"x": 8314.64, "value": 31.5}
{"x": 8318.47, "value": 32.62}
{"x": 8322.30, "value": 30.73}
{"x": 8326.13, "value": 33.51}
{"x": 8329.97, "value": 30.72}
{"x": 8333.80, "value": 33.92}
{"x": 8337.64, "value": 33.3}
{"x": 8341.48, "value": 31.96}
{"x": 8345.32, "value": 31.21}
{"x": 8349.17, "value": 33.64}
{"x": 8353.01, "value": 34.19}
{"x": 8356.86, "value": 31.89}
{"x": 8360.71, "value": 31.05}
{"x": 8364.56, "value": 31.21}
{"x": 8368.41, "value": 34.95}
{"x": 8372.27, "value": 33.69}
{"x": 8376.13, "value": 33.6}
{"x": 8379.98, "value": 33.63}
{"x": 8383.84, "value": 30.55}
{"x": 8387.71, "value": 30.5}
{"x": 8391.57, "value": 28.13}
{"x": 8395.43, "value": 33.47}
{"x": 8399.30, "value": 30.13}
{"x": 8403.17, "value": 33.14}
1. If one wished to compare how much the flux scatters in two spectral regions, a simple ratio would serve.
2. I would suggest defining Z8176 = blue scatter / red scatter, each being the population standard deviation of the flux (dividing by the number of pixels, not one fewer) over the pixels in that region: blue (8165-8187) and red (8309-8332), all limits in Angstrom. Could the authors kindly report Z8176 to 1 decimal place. 2.5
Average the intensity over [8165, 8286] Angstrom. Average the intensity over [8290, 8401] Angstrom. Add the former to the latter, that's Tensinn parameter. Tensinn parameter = 65.3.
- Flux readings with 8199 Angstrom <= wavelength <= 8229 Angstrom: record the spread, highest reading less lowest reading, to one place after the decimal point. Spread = 4.7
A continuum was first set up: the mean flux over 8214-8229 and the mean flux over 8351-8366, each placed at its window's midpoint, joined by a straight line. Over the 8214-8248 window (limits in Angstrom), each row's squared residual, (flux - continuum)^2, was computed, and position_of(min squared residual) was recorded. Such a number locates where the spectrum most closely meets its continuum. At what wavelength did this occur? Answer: 8238.41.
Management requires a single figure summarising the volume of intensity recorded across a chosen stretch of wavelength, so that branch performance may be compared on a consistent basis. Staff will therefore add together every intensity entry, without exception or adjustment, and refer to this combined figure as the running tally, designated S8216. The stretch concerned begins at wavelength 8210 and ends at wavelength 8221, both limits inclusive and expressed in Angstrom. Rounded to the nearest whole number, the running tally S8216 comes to 96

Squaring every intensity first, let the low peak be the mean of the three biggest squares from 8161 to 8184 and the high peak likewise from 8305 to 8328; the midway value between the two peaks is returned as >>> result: 1152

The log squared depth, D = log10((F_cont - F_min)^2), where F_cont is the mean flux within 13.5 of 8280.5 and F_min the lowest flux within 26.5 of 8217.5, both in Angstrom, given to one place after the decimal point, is 1.1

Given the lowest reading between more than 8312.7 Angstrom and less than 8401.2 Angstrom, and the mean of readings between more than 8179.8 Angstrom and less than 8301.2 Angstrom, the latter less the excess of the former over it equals 38.3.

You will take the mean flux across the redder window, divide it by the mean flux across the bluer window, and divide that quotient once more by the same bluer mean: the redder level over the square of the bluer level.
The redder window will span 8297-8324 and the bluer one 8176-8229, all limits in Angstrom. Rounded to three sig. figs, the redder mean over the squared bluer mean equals 0.0289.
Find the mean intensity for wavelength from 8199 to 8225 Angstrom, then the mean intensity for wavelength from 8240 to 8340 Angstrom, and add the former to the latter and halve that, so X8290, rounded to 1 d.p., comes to 32.6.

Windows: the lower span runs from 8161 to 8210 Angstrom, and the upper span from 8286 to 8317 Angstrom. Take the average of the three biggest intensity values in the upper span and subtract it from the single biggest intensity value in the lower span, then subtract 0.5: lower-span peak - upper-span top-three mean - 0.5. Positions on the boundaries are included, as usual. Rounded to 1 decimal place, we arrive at 3.2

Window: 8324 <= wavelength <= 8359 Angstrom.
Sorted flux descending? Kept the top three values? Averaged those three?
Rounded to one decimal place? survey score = 33.9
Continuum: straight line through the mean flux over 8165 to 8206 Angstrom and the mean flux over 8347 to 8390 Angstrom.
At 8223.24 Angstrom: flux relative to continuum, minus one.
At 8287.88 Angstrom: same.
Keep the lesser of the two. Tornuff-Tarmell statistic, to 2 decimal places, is -0.08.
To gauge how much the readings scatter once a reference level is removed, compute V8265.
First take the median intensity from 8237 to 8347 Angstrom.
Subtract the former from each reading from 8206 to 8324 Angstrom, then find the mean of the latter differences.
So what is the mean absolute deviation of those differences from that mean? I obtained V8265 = 1.36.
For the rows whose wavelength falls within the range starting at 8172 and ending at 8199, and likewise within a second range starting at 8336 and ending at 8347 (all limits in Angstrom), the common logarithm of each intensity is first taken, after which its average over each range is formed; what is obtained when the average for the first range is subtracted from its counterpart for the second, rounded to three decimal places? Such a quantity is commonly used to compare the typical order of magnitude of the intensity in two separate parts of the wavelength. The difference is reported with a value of -0.017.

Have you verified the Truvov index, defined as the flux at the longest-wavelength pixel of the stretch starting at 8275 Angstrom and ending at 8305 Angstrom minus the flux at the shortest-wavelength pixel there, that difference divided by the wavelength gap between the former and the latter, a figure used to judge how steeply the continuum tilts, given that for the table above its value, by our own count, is -0.062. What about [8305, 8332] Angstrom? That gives 0.133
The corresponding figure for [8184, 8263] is 0.089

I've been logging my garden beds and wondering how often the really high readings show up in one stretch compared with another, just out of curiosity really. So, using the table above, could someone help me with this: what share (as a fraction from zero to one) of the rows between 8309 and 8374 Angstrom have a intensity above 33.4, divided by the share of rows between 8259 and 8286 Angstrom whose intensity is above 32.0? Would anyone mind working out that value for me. 0.35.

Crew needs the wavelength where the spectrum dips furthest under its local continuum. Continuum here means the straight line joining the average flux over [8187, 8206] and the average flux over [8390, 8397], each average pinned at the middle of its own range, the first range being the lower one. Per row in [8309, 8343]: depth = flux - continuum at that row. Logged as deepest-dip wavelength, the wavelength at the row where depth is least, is 8310.81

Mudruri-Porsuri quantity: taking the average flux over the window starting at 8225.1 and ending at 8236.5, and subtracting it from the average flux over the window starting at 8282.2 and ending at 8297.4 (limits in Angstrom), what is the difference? 0.0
